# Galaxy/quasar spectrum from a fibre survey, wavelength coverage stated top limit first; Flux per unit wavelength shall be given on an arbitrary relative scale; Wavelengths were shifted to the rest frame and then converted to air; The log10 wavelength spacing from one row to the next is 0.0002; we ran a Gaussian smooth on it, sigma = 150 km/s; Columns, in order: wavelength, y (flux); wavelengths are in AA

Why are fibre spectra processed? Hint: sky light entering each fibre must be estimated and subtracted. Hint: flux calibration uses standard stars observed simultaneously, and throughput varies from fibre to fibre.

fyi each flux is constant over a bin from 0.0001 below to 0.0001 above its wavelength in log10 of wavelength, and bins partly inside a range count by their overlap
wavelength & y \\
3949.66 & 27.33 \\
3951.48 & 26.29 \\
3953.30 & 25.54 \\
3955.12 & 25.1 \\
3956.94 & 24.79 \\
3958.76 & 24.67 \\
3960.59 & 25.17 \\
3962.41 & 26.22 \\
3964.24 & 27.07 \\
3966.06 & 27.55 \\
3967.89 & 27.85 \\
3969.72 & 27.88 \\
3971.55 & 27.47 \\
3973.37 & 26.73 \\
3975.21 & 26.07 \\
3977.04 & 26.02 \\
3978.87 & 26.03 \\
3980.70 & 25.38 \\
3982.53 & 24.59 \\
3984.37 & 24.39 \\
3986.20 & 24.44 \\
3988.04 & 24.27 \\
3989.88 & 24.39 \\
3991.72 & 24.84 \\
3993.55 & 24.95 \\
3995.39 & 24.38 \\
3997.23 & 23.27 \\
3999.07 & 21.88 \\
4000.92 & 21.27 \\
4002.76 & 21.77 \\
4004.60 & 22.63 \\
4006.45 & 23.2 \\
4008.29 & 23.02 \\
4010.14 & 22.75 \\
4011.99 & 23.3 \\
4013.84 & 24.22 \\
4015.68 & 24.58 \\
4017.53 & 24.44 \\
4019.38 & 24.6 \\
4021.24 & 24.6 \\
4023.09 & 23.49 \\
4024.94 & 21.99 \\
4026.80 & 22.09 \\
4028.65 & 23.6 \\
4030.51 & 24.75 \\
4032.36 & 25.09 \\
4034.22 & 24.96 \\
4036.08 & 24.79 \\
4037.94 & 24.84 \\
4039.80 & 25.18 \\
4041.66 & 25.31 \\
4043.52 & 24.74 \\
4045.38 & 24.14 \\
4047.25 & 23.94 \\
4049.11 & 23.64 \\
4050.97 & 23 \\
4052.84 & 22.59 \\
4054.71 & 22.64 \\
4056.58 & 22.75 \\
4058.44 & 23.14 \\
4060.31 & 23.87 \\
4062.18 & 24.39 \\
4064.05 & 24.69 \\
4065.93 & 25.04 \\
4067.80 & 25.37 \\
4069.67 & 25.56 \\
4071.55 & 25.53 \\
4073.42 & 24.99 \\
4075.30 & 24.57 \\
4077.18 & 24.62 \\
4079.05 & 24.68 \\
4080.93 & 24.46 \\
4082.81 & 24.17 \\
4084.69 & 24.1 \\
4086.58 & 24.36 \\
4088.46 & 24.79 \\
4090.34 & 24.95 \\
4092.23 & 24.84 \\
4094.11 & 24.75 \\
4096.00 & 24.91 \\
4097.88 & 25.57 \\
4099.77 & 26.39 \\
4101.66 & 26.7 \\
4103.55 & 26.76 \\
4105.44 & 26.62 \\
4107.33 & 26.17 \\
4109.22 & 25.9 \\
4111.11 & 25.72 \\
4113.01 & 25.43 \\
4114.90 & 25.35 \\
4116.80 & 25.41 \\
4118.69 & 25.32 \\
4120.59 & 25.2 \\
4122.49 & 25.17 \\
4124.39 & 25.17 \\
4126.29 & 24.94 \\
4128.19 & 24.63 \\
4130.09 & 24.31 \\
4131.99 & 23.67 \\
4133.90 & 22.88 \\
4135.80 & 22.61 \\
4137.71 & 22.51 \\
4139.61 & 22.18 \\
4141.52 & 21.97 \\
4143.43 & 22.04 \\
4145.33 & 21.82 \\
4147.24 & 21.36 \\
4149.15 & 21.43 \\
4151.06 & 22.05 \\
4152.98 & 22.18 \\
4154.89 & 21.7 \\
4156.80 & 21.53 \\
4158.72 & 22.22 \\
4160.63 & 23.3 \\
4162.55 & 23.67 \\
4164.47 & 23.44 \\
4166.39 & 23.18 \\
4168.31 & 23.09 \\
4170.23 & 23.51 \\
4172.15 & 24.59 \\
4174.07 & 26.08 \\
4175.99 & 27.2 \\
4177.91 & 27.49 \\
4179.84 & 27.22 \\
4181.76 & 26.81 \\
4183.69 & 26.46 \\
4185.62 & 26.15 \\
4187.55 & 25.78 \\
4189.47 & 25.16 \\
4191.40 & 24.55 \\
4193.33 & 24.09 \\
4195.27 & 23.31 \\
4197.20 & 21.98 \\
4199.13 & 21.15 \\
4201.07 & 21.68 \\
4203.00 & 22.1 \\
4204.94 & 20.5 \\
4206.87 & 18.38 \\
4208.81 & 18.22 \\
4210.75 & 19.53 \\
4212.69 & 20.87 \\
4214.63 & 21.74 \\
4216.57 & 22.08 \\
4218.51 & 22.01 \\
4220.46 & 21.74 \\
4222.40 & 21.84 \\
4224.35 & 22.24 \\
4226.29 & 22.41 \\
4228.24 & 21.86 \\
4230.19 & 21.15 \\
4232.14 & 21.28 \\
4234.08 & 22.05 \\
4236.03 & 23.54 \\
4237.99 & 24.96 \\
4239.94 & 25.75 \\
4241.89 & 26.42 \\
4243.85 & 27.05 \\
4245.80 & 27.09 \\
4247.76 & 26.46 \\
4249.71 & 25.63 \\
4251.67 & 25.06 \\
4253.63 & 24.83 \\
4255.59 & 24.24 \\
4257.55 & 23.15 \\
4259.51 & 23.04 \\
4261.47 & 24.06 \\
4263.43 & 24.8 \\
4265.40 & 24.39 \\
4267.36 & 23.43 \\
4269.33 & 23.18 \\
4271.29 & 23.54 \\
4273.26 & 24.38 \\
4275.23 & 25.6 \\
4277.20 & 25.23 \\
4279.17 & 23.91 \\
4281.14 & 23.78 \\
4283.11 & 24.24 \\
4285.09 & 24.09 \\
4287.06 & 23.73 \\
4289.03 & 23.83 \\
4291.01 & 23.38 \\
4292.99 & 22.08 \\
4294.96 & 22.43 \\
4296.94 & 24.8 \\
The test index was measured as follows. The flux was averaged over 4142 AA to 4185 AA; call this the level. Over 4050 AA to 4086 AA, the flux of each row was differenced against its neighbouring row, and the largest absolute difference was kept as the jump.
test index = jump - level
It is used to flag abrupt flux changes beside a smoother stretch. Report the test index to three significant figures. -23.0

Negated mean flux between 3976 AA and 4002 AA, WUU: -24.3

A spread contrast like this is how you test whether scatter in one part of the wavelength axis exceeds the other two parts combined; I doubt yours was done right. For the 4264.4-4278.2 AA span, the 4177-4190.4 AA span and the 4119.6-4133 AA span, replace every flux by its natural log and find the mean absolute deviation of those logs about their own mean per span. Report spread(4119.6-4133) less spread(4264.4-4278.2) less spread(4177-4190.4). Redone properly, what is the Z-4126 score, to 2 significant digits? -0.037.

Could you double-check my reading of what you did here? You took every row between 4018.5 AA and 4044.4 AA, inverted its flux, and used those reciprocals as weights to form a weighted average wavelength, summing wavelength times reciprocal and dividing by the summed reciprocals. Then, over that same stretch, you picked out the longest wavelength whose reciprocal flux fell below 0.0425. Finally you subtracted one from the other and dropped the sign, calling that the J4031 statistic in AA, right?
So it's 12.3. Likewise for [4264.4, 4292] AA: 10.8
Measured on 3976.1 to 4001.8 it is 6.1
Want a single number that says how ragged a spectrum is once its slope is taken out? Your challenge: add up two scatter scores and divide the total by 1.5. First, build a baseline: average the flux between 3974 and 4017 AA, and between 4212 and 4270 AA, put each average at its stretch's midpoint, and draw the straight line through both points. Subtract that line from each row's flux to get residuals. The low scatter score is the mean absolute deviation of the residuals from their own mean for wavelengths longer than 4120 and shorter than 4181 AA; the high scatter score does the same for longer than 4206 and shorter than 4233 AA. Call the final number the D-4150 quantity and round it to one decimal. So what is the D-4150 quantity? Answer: 1.7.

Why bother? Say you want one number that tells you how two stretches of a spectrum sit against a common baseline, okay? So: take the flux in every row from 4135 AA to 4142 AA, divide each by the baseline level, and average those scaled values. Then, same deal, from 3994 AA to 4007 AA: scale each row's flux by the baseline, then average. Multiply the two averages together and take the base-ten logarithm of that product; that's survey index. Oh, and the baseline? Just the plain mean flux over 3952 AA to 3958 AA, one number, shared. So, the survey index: -0.10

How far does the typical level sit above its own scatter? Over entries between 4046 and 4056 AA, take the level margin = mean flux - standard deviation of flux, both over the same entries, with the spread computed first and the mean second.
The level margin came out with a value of 22.6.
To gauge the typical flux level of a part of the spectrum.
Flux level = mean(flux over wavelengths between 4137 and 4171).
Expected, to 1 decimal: 22.4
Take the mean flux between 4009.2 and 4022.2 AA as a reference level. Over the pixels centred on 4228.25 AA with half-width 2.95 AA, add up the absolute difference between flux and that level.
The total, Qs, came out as 6.8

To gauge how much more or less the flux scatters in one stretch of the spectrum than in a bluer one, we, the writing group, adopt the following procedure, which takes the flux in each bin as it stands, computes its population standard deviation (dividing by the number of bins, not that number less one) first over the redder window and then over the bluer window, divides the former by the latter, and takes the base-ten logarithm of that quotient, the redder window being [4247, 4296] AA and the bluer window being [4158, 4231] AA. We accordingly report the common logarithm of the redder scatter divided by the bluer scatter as -0.4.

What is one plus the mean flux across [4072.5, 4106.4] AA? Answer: 26.1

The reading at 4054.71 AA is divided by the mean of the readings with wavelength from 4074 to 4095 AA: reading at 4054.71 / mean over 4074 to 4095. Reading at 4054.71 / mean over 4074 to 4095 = 0.92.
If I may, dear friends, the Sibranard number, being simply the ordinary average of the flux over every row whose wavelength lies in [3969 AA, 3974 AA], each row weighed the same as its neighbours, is 27.4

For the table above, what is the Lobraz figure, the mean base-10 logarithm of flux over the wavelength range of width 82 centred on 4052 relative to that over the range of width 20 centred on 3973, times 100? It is 97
